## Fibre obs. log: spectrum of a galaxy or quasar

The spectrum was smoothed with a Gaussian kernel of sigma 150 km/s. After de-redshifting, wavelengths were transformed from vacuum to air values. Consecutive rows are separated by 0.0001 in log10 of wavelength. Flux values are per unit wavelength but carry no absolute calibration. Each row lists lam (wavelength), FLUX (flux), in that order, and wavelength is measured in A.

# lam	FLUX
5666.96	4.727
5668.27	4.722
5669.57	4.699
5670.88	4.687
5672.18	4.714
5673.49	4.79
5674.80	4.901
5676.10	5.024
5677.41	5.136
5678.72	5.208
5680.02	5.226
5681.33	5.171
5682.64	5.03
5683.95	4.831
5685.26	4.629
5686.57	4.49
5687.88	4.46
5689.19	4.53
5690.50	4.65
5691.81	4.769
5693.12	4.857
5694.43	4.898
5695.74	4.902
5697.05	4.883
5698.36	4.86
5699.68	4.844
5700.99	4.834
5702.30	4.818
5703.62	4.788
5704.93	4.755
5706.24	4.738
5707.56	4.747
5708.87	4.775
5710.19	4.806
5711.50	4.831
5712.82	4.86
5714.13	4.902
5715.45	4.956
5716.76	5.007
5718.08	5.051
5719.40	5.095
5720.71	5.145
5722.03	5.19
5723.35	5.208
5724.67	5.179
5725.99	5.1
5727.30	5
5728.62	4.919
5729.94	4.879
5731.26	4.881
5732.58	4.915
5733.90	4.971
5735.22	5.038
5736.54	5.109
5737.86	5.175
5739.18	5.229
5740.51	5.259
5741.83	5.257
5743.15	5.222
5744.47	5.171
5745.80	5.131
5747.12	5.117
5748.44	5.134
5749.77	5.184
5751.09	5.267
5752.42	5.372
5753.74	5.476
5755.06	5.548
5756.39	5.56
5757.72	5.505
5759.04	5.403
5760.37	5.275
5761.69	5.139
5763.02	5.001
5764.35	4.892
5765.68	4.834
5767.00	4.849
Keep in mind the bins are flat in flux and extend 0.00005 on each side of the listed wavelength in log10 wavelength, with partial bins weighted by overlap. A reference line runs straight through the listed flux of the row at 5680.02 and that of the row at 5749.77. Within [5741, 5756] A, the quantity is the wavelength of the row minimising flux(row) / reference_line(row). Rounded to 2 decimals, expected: 5747.12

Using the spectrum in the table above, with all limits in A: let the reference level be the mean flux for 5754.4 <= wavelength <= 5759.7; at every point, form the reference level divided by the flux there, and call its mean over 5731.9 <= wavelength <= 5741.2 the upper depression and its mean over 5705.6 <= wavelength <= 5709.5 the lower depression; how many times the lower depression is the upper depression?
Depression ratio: 0.93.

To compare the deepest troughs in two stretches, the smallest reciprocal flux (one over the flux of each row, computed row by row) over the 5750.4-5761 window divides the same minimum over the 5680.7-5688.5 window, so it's 1.08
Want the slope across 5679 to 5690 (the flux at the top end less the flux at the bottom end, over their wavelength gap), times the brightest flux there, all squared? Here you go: 0.16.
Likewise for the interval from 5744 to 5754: 0.03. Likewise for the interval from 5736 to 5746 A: 0.00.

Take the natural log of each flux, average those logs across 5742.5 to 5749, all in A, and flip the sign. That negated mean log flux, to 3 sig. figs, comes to -1.64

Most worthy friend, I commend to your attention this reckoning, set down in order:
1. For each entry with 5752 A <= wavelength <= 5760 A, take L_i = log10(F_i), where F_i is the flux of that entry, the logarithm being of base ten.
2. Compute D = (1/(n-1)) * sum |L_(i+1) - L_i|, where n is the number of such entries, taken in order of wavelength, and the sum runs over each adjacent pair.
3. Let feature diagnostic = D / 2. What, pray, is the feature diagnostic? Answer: 0.0027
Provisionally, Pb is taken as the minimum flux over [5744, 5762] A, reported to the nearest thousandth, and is 5.117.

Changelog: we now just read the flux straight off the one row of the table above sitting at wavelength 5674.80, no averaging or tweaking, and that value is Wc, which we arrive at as 4.901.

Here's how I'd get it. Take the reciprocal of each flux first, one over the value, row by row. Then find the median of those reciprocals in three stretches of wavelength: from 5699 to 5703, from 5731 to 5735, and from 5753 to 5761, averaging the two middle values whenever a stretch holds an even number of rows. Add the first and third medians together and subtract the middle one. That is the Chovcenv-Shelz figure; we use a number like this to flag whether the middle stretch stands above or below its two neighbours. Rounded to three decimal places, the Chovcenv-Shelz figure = 0.186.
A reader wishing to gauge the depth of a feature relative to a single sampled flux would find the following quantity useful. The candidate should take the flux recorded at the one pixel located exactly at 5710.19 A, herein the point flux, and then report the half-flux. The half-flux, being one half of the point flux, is 2.40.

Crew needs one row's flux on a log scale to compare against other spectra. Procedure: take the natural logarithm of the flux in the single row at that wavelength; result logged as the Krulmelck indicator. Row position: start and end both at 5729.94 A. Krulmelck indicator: 1.585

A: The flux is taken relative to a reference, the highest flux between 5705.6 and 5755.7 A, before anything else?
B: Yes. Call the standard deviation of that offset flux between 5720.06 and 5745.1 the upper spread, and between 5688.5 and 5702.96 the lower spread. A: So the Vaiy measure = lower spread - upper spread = -0.02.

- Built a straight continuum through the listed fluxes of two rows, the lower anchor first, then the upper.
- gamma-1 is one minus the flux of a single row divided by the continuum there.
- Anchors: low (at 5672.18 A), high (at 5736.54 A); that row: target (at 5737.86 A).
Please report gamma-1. -0.011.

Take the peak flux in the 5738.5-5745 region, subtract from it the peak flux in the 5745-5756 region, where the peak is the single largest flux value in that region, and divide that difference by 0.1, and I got -2.9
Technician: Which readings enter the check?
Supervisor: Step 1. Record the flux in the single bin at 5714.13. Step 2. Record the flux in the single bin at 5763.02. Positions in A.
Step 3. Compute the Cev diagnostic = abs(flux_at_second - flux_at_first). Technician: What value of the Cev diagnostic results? 0.10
